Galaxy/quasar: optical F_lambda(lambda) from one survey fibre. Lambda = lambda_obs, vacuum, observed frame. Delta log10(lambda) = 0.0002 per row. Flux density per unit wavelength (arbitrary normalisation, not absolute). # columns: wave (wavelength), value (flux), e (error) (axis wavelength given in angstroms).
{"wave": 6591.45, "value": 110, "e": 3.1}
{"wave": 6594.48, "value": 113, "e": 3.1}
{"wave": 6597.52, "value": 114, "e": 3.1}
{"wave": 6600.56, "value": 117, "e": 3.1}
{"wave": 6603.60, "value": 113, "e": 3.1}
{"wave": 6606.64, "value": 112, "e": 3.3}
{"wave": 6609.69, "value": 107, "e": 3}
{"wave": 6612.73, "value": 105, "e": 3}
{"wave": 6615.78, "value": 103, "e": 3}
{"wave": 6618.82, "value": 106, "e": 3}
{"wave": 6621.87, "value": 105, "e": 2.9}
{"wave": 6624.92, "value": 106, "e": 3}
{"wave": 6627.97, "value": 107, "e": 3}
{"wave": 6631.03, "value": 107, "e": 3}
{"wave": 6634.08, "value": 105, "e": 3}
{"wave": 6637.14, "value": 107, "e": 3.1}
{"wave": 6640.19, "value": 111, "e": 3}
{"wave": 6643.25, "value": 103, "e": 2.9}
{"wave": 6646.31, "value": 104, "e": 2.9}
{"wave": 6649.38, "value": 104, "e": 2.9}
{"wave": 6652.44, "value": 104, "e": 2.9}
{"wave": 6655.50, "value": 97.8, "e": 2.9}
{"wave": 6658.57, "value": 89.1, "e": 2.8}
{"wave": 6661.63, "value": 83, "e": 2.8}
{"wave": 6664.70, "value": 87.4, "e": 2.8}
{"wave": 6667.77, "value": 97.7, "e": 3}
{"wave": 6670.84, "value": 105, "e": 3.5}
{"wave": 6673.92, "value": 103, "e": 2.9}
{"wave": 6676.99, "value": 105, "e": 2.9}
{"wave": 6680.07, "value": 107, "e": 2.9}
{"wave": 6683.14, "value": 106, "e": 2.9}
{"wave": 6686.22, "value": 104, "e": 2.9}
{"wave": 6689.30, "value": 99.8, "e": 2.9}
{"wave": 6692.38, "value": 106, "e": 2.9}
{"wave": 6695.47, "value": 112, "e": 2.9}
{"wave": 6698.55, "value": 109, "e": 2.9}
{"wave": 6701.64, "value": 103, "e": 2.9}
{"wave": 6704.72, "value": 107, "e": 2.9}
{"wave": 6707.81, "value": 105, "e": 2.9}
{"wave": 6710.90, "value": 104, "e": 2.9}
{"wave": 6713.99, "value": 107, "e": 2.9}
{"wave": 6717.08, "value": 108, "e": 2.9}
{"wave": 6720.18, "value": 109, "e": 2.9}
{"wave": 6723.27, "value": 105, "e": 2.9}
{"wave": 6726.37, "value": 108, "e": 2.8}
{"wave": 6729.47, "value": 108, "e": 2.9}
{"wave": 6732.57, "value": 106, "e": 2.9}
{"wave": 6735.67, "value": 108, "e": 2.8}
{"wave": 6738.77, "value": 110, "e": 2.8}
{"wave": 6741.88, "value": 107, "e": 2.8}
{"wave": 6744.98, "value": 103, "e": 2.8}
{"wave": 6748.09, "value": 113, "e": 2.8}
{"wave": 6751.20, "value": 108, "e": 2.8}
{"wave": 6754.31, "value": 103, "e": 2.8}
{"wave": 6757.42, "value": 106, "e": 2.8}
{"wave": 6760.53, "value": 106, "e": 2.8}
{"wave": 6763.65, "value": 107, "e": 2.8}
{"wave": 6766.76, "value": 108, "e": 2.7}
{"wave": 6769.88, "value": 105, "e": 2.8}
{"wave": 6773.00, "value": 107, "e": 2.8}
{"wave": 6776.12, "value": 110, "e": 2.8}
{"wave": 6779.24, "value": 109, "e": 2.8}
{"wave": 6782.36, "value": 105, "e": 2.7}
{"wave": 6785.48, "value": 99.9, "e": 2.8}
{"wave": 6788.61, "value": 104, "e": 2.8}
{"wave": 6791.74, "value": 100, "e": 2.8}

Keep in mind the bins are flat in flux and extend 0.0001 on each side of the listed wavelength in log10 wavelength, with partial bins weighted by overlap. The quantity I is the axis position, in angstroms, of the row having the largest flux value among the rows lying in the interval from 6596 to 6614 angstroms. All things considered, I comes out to 6600.56 angstroms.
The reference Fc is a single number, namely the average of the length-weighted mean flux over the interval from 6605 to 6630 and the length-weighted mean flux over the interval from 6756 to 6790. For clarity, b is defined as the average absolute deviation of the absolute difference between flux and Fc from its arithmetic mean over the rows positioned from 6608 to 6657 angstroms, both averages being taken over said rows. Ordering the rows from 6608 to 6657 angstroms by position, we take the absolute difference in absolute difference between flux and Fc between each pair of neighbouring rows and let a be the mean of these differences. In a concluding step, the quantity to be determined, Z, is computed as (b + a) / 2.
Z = 1.5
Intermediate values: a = 1.4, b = 1.46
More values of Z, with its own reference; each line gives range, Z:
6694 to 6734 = 1.1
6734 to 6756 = 2.2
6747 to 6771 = 1.6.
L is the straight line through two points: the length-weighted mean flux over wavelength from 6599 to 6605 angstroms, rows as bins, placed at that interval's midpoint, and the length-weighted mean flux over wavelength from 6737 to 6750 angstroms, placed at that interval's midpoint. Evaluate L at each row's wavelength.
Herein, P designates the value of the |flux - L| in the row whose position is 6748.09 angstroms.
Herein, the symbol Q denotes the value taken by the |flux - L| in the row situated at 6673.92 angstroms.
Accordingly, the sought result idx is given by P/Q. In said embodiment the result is 0.6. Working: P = 5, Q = 8.6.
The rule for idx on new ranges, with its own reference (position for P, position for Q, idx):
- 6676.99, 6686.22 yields 0.9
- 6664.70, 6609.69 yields 3.2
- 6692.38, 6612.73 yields 0.5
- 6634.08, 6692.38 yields 1.8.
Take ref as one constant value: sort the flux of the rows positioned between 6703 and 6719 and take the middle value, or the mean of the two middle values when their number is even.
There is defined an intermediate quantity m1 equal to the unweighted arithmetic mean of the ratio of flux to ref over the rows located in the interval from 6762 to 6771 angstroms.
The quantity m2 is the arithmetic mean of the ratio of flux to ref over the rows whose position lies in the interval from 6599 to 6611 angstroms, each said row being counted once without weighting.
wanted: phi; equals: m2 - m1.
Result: 0.05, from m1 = 0.997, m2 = 1.05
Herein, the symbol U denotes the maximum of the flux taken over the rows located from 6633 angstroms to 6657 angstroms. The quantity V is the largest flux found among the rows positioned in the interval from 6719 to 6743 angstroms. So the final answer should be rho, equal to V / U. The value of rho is 0.99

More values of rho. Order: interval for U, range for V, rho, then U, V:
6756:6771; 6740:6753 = 1.05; 108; 113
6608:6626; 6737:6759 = 1.06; 107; 113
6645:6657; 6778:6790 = 1.05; 104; 109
